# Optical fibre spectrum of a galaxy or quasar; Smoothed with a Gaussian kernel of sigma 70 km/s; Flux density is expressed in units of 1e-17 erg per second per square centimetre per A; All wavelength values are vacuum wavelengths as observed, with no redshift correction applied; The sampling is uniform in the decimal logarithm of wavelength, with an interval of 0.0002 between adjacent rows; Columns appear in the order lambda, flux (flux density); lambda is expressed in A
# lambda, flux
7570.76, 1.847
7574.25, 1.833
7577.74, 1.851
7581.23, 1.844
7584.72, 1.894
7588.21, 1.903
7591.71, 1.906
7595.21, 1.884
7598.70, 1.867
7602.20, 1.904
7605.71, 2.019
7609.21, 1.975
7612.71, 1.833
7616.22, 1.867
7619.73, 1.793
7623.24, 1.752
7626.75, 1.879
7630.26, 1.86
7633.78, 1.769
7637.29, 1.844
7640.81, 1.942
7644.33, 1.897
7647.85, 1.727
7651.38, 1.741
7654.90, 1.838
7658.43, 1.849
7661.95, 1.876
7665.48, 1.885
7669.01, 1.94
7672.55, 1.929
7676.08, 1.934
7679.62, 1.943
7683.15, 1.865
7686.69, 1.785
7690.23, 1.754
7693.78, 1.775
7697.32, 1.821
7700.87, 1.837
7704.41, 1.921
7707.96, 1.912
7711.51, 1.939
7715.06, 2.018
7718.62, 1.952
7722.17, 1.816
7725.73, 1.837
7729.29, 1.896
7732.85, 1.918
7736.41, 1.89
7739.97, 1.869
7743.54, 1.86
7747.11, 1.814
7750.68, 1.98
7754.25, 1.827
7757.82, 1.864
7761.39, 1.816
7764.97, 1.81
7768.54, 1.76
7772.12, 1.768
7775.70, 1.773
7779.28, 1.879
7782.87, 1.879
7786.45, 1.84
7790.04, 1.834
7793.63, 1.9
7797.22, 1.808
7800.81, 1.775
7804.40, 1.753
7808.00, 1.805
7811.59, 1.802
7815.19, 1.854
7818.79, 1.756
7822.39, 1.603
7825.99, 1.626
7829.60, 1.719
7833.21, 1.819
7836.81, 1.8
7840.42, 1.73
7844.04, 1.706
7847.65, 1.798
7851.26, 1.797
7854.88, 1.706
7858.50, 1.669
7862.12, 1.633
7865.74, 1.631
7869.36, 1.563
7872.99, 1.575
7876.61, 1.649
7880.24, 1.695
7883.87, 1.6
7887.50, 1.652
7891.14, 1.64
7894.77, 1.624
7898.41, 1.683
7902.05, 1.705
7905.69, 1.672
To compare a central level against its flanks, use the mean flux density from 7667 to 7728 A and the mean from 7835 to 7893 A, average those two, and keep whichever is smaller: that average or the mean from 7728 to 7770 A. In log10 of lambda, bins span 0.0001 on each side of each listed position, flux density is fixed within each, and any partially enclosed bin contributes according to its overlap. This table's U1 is 1.78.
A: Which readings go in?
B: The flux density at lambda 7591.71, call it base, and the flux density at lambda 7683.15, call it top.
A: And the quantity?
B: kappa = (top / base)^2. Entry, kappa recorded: 0.96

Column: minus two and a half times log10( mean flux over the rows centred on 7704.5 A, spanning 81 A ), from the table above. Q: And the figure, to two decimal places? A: -0.69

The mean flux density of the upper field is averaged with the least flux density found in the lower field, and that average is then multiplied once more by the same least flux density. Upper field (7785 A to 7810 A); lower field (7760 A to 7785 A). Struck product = 3.15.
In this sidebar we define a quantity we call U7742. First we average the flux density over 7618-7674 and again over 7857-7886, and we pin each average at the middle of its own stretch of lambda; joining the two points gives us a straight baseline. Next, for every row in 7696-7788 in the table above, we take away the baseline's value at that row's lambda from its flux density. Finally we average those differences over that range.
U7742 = 0.113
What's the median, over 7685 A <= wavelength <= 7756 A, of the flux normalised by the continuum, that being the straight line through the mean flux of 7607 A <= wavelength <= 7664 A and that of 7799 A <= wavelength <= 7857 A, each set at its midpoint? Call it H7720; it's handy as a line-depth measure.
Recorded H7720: 1.040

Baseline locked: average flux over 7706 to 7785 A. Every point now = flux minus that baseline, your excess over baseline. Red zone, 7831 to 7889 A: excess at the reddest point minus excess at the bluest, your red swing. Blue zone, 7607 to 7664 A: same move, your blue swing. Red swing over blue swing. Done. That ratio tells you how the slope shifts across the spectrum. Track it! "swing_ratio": 1.7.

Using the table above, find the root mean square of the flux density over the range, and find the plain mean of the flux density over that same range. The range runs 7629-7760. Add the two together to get 3.74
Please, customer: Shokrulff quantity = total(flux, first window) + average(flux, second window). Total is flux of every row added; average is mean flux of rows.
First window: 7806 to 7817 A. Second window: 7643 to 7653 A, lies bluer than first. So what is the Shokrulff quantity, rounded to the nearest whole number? 7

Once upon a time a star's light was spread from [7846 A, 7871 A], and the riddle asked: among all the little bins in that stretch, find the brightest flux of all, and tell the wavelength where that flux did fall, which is 7847.65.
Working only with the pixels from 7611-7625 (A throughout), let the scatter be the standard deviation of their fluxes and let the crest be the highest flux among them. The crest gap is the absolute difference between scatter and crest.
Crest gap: 1.82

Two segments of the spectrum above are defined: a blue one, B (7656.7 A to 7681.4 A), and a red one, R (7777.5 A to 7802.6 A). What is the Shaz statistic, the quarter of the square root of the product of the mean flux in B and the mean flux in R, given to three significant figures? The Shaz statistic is 0.469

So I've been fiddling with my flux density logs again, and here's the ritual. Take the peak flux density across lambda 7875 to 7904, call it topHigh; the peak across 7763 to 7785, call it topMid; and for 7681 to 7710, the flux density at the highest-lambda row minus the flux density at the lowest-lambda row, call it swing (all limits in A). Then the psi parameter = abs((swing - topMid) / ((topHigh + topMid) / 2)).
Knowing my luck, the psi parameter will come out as 1.02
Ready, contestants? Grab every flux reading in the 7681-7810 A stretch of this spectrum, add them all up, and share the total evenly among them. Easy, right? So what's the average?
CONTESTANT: 1.85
